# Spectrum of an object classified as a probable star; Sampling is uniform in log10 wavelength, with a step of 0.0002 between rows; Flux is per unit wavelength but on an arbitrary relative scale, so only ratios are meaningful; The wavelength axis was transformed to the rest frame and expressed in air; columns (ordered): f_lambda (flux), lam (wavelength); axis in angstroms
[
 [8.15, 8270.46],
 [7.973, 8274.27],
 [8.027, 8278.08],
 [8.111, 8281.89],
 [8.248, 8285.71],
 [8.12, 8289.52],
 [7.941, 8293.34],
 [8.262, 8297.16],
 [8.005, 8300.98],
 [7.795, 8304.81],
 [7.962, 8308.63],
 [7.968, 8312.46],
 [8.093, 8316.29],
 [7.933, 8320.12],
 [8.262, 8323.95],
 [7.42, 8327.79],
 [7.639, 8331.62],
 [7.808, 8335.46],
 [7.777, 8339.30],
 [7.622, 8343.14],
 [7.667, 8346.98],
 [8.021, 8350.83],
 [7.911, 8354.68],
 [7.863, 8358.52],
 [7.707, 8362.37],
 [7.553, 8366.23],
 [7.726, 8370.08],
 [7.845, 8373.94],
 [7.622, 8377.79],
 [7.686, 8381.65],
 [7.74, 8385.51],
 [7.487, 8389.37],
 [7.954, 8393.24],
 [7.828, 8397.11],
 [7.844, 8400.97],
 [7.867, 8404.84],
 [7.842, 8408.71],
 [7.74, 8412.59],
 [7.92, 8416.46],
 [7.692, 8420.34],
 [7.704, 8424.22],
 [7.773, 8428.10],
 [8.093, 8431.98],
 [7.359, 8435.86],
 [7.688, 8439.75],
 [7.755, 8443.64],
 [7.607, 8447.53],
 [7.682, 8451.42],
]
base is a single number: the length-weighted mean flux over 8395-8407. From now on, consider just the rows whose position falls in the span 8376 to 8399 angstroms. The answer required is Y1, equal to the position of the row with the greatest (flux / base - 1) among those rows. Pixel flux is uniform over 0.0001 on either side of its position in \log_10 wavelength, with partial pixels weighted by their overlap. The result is 8393.24 angstroms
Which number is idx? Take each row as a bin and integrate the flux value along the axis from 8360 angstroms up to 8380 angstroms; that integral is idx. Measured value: 154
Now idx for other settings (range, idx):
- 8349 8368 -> 148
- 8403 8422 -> 148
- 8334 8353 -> 148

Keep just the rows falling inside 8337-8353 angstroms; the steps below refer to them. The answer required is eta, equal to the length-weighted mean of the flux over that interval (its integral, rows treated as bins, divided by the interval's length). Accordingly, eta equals 7.77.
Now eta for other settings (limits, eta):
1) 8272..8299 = 8.10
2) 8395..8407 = 7.85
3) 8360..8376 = 7.71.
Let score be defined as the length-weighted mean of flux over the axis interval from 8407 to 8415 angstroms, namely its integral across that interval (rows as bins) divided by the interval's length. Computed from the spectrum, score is 7.80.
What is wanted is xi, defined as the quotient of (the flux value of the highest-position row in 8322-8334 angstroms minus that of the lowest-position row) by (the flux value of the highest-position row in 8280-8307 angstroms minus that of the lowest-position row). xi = 2.0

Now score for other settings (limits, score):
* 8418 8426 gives 7.70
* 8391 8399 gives 7.87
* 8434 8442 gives 7.53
